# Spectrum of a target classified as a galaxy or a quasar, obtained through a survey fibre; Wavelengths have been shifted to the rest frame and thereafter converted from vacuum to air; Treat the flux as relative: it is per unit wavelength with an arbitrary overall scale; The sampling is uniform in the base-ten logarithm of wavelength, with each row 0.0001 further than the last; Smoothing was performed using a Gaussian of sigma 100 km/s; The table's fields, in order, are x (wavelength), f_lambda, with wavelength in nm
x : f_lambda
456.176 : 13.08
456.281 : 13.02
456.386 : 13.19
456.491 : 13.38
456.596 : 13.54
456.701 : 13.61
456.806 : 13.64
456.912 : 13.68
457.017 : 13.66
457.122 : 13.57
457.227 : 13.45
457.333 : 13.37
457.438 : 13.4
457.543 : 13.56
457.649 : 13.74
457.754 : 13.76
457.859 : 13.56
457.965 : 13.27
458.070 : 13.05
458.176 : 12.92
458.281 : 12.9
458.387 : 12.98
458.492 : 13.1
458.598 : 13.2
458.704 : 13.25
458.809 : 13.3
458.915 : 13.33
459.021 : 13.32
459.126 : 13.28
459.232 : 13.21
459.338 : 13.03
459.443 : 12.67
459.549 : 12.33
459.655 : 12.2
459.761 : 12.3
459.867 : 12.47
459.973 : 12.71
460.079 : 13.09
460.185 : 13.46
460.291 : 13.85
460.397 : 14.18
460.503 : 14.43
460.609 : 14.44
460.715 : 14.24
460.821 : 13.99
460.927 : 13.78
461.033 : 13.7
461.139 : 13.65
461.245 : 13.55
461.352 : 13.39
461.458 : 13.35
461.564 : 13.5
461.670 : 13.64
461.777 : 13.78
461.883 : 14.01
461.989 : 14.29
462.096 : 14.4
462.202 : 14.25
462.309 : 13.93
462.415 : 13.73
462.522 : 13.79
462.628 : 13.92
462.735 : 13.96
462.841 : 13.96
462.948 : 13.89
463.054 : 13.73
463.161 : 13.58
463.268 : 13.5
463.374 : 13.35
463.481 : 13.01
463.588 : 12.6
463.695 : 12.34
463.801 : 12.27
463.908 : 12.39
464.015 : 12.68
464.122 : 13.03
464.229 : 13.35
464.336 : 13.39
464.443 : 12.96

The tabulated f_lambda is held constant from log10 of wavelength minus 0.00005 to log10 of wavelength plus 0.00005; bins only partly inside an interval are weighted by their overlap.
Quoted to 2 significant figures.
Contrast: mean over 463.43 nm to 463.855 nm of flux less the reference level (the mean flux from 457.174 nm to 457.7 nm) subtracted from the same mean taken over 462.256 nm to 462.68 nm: 1.3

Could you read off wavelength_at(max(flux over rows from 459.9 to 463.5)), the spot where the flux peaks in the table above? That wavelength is 460.609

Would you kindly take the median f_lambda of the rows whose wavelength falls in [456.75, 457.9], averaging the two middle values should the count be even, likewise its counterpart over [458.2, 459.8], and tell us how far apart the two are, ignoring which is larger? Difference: 0.47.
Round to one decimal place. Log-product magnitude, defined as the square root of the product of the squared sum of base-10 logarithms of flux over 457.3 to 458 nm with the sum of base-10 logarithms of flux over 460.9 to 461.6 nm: 22.3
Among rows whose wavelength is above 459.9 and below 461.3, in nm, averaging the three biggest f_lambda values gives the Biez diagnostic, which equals 14.4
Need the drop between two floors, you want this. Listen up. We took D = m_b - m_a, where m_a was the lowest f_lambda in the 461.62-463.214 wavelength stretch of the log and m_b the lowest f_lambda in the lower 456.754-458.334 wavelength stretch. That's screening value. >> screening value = -0.68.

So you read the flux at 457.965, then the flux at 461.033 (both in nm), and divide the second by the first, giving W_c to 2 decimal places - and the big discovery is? 1.03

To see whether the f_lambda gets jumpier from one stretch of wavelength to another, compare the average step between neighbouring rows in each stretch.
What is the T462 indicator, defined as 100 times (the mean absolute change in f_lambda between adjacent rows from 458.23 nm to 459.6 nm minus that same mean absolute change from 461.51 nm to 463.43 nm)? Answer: -2.3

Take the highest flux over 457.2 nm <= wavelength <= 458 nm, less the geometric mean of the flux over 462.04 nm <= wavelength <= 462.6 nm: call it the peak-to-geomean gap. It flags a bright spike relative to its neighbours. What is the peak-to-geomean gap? -0.26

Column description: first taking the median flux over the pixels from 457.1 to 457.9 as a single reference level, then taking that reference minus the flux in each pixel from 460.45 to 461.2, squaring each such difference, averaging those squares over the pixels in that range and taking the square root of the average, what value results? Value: 0.57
